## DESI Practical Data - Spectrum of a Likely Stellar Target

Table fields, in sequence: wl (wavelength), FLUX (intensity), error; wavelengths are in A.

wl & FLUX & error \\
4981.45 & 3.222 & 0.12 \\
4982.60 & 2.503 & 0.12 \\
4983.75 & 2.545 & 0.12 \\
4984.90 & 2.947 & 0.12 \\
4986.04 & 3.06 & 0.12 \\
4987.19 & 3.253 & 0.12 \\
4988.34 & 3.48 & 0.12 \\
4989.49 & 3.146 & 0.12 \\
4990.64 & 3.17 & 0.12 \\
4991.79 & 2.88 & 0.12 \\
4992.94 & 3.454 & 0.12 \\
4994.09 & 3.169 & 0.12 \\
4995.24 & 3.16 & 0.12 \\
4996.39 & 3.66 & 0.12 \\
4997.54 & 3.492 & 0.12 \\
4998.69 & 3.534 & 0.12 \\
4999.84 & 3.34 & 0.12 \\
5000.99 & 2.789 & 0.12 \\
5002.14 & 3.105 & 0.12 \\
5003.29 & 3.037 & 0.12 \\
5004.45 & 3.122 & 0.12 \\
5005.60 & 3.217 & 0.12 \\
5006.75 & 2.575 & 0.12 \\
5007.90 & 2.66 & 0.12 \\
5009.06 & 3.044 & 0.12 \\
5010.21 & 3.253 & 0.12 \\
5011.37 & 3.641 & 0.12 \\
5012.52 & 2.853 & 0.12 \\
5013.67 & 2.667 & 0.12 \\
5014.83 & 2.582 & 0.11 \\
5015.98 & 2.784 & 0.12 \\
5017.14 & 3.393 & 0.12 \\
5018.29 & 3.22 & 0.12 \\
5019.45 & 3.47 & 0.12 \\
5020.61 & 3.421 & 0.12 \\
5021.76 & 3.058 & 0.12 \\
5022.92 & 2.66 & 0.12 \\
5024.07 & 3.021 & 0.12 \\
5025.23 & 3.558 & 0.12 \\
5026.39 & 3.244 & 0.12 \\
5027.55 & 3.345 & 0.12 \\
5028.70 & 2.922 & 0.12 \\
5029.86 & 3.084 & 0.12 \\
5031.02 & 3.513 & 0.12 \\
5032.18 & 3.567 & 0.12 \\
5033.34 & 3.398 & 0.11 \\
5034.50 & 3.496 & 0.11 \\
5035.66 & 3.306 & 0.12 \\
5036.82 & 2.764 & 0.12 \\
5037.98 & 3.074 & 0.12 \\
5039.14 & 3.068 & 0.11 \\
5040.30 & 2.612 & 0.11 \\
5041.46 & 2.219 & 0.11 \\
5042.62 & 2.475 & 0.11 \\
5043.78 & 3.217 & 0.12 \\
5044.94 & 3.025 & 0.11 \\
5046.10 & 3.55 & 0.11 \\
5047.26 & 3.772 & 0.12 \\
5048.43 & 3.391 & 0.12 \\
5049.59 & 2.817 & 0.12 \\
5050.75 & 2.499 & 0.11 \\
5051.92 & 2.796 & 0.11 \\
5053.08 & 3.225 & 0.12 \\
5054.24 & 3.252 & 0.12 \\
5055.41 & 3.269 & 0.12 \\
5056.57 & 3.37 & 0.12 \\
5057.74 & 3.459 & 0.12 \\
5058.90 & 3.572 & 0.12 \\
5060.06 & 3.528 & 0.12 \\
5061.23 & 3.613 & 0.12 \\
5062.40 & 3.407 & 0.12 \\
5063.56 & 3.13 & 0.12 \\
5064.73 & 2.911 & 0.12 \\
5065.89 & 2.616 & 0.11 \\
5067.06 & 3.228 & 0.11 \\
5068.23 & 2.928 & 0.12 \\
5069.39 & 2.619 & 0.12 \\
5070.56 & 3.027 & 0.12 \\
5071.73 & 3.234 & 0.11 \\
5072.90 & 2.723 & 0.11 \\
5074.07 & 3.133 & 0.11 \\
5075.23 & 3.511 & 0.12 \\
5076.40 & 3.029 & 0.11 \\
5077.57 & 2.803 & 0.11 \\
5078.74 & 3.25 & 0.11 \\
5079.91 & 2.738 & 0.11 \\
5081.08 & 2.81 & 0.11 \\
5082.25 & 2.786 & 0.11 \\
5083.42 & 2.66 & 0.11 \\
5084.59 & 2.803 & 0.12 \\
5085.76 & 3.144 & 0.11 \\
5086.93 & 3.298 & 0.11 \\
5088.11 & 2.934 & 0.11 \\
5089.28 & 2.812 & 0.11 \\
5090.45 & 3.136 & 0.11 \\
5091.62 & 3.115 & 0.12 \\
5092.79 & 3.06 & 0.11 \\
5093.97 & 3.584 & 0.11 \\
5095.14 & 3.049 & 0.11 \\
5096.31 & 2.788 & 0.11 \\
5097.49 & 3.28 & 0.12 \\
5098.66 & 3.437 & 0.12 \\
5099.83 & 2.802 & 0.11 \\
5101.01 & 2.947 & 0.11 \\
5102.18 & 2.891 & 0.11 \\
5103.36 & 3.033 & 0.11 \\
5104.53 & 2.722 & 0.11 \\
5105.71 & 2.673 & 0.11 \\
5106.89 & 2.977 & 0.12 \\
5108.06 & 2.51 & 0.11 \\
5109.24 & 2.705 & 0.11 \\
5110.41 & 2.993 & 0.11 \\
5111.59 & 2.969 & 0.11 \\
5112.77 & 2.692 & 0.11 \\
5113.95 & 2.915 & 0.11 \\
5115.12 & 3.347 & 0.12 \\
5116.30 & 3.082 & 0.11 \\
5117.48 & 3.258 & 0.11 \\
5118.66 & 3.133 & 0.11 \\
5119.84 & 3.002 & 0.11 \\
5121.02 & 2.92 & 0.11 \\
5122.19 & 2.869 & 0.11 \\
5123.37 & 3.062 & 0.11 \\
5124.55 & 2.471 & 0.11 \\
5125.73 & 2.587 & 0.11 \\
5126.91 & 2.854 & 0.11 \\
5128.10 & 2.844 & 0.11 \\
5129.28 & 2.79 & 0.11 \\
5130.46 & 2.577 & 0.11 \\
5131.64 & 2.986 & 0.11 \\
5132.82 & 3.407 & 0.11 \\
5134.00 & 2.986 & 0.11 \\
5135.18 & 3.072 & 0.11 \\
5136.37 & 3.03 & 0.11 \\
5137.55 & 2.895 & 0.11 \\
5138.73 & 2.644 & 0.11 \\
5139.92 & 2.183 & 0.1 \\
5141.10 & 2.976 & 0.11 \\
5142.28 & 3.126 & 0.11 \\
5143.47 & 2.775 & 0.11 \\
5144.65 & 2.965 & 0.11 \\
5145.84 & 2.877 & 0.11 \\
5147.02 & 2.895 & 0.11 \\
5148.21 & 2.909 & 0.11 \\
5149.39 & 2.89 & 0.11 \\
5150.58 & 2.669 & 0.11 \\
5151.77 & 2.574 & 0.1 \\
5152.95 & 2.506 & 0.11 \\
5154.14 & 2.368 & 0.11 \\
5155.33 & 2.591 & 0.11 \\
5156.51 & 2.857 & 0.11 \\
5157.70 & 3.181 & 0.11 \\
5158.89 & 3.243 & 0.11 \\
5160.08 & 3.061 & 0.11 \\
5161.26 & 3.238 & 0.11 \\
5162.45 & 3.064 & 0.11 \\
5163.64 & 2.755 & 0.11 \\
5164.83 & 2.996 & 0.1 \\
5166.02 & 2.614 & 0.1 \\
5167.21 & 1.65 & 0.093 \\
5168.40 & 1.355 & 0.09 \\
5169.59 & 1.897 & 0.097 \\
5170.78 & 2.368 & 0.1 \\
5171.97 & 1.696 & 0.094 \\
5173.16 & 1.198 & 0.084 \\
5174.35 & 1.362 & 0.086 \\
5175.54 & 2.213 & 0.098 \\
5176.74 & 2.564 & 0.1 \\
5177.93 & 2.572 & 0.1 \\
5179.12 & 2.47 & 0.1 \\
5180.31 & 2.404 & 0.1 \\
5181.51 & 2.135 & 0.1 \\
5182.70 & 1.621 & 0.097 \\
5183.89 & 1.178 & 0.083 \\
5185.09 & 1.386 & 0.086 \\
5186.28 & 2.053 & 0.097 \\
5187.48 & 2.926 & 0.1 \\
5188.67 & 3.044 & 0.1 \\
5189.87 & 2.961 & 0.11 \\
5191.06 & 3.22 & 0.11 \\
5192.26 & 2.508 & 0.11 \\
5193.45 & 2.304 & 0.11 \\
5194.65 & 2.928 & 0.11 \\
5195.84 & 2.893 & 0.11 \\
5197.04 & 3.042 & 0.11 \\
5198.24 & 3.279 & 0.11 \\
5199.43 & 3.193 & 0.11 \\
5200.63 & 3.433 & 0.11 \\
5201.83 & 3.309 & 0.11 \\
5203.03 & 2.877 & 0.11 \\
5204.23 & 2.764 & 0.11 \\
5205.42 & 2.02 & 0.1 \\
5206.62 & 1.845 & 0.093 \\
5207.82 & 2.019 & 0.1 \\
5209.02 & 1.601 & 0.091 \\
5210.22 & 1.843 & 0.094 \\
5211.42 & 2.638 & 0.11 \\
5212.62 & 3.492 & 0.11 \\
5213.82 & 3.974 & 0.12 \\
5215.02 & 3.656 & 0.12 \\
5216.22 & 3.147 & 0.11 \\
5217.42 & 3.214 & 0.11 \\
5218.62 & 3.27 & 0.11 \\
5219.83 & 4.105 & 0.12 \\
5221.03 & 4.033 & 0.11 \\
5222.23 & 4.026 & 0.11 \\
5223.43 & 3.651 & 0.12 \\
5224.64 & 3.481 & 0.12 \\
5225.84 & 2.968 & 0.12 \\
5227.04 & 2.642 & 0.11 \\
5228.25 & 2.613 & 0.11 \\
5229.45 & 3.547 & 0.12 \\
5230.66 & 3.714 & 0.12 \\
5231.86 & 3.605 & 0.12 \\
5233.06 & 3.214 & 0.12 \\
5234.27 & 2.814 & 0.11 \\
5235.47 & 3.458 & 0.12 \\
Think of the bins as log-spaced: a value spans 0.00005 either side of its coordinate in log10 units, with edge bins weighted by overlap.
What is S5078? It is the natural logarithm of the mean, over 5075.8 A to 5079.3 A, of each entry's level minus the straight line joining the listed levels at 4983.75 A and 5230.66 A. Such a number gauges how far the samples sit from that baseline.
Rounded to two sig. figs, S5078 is -3.3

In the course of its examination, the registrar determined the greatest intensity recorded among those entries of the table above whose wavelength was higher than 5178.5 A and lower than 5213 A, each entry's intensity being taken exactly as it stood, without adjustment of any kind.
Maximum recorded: 3.492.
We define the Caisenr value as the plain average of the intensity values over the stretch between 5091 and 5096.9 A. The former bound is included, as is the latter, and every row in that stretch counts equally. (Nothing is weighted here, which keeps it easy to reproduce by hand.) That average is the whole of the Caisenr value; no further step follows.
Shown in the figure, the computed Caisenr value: 3.1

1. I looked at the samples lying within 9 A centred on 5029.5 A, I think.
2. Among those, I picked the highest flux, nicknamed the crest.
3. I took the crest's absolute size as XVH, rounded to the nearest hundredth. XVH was 3.57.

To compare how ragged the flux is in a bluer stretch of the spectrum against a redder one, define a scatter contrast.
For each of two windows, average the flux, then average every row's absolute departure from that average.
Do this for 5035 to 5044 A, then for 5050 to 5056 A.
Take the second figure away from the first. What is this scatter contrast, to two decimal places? 0.04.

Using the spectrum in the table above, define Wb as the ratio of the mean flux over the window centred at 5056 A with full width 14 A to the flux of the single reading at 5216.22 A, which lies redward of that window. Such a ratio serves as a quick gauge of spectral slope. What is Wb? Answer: 1.03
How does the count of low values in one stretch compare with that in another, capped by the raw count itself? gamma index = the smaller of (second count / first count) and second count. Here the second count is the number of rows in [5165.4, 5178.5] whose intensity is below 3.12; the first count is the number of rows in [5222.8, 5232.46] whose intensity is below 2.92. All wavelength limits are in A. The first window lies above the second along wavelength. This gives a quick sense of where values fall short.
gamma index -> 5.5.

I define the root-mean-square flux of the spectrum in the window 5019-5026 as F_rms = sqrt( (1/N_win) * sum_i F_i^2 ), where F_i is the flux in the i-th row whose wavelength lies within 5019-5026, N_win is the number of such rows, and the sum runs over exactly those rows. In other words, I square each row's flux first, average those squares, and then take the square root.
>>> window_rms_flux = 3.21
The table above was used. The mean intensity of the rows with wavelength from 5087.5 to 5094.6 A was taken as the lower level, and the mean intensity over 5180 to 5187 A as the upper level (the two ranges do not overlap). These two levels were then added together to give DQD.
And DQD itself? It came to 4.9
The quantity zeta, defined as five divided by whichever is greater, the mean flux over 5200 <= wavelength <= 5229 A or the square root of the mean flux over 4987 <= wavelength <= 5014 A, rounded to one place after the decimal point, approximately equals 1.7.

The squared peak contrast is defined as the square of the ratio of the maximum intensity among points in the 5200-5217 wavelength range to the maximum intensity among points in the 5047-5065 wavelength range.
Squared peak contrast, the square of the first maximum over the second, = 1.11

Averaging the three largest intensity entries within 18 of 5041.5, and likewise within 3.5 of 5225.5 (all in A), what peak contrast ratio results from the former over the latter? 0.98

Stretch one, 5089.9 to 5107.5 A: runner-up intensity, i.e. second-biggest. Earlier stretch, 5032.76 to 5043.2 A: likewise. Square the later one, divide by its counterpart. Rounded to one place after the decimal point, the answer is 3.5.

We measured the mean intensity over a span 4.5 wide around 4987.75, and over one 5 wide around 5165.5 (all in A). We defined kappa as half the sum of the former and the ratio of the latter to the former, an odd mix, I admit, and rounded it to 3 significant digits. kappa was 2.00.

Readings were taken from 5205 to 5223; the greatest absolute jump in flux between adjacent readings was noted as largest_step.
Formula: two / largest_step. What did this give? 2.34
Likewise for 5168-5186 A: 2.35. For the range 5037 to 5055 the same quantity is 2.70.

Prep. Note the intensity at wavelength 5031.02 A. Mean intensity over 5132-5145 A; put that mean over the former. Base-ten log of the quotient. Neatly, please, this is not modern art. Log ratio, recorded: -0.081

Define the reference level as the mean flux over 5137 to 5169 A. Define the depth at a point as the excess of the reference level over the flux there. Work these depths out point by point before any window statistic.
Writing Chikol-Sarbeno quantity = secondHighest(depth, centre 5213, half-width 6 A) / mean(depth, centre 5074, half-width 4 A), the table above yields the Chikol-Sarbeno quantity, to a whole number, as -3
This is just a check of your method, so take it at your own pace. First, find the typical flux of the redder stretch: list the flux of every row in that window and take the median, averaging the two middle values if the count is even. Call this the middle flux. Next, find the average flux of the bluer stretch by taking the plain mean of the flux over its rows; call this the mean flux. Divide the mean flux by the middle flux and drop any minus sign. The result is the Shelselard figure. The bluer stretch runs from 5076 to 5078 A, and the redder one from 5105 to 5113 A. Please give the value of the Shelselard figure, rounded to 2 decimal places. 1.08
